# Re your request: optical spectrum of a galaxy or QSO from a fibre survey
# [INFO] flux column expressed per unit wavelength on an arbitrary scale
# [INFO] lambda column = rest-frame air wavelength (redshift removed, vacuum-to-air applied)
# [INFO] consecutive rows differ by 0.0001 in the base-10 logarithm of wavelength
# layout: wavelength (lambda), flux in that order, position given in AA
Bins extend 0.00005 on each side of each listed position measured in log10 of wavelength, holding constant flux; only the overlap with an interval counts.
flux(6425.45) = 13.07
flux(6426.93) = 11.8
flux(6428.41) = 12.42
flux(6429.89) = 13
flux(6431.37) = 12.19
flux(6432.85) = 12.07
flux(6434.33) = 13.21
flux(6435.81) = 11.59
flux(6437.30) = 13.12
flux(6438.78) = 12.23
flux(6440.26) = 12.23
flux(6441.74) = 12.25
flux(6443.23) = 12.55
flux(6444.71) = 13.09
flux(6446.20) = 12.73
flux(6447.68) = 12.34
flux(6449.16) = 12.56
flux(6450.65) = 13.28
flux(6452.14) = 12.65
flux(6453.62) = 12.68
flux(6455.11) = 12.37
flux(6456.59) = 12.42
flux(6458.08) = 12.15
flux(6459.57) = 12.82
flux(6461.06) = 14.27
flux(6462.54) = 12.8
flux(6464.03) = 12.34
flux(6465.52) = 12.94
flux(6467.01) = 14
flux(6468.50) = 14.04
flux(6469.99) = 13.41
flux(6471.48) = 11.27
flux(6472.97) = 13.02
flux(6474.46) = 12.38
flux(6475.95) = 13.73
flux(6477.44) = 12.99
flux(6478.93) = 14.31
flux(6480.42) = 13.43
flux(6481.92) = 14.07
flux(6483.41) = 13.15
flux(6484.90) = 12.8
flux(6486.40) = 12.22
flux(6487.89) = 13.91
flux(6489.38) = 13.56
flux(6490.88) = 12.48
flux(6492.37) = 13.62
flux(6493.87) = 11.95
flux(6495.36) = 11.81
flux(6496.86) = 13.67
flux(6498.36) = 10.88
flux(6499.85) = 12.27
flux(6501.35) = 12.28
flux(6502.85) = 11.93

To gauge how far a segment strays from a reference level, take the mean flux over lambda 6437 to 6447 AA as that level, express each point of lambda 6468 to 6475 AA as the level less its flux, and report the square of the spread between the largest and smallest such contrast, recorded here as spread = 7.7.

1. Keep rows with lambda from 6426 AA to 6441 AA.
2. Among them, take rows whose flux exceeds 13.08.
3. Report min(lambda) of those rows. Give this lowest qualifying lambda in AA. 6434.33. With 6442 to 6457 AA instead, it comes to 6444.71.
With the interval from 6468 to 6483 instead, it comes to 6468.50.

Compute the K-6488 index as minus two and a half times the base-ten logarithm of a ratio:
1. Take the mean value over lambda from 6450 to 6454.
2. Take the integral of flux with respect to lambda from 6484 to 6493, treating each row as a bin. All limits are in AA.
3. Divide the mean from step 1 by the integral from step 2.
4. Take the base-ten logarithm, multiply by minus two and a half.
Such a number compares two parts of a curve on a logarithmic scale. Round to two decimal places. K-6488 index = 2.40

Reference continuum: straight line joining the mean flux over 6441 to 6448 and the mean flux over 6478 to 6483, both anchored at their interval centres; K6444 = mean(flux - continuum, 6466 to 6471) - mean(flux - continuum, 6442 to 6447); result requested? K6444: 0.1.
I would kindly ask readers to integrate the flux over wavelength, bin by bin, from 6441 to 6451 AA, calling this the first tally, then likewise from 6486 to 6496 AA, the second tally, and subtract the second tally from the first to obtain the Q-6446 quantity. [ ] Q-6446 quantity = -2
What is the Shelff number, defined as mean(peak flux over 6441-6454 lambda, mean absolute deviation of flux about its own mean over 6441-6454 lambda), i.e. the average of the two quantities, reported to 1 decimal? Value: 6.8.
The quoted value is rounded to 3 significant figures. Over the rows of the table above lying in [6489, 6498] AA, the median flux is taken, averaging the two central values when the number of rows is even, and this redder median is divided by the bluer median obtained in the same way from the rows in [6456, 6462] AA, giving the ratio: 1.03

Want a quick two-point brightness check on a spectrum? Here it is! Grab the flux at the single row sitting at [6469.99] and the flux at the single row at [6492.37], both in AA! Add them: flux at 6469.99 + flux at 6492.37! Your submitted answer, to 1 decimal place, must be 27.0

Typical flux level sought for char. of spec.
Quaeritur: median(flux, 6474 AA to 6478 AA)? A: 13.0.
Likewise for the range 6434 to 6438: 13.1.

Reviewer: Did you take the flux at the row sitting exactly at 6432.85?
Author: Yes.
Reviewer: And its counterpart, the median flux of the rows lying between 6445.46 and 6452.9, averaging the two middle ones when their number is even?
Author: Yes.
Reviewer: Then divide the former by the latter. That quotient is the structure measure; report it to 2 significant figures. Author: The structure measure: 0.95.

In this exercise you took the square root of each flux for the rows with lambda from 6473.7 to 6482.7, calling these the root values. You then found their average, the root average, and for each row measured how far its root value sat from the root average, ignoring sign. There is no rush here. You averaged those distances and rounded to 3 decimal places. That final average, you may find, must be 0.075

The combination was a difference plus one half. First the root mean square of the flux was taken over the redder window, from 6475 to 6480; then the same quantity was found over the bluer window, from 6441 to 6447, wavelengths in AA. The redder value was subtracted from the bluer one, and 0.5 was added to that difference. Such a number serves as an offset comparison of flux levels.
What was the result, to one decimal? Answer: -0.5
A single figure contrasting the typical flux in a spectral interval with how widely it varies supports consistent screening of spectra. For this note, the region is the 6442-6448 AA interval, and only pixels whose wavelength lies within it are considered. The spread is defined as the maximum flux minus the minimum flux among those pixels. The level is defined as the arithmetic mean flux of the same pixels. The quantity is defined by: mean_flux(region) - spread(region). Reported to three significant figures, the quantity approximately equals 11.9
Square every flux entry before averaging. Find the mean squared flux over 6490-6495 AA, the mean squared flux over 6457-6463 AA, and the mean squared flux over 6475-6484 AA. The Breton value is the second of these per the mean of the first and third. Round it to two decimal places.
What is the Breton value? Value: 0.98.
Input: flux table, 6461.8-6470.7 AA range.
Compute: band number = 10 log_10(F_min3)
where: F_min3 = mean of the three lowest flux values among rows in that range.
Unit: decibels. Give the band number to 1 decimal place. 11.0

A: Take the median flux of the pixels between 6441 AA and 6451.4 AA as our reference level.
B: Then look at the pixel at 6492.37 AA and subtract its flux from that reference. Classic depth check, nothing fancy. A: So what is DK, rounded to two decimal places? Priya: -1.06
